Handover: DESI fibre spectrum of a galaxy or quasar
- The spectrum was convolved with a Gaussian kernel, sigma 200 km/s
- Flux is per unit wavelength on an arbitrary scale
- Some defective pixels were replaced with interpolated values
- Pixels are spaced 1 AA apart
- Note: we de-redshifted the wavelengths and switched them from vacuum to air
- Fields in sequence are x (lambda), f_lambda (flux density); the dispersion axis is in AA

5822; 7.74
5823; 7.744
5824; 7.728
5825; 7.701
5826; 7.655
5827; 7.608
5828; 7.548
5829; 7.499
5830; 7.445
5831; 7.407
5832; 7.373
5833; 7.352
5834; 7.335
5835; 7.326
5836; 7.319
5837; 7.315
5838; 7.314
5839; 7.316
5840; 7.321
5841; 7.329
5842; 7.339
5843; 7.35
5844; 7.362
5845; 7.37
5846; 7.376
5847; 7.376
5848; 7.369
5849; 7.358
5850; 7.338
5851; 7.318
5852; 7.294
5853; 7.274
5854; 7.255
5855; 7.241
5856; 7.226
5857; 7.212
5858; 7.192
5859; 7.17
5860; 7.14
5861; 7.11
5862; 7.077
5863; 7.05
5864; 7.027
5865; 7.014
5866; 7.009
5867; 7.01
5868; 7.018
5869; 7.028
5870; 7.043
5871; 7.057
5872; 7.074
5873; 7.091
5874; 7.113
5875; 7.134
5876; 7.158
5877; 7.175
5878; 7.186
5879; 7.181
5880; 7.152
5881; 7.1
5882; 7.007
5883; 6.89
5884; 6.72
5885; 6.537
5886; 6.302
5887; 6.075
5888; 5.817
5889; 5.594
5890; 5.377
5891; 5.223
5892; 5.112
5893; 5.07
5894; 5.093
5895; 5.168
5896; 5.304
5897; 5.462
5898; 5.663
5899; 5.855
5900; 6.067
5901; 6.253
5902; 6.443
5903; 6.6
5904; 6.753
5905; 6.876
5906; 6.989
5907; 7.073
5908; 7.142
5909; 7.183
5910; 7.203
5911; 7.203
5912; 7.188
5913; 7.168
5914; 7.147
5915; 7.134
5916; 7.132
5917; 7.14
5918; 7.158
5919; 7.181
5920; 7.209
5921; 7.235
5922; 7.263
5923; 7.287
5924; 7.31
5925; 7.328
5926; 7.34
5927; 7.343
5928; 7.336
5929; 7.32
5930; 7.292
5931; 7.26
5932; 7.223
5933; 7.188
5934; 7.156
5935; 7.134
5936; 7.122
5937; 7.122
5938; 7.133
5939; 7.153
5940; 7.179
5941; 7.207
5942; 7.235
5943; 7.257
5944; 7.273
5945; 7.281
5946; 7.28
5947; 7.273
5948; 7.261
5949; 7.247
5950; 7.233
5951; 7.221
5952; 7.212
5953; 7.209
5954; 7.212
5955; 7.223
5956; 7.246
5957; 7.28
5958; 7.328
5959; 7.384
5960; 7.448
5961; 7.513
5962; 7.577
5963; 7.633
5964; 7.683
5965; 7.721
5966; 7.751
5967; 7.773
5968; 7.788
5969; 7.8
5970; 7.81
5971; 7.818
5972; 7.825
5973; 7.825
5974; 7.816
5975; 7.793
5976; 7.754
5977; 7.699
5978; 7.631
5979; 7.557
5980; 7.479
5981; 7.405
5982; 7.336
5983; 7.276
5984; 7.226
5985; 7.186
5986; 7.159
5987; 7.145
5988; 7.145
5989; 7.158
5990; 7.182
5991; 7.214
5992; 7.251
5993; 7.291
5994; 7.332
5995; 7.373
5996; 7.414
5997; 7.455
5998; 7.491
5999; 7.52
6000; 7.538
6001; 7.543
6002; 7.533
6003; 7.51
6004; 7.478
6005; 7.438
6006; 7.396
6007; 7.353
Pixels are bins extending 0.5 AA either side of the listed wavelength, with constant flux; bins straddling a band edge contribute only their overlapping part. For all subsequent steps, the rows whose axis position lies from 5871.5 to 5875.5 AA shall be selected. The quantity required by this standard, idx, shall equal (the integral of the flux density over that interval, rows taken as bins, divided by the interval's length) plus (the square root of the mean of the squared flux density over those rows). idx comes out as 14.2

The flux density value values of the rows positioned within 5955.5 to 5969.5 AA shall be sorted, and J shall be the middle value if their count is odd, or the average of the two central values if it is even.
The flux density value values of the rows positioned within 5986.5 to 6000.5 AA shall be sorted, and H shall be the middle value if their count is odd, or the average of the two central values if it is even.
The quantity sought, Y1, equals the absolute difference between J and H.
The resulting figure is 0.29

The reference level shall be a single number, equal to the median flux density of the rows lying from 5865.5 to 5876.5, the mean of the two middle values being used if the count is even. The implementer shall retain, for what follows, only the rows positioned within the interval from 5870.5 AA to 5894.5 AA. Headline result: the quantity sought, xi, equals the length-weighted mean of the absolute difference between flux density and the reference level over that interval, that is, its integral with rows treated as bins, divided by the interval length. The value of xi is 0.65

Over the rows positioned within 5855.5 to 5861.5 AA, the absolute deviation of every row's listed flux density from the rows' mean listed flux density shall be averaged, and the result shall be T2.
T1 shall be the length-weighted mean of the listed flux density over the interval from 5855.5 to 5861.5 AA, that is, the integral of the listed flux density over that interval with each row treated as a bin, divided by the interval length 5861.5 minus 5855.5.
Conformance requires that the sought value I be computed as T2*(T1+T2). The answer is 0.25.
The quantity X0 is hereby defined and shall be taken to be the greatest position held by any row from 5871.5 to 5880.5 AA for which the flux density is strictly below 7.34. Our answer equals 5880 AA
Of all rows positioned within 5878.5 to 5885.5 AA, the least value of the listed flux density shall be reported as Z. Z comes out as 6.537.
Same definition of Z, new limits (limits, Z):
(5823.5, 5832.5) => 7.373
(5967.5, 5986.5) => 7.159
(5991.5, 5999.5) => 7.251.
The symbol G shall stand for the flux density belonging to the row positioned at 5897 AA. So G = 5.462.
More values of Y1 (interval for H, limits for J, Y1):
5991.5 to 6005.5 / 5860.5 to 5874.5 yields 0.42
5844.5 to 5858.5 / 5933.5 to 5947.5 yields 0.11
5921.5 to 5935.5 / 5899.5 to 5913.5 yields 0.26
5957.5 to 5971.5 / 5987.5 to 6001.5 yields 0.35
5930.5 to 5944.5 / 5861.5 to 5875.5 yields 0.14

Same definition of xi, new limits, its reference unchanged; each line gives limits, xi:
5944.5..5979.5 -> 0.46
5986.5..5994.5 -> 0.16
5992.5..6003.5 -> 0.40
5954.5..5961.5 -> 0.29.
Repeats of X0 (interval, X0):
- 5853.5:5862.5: 5862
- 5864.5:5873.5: 5873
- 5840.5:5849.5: 5842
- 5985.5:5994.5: 5994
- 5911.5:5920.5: 5920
